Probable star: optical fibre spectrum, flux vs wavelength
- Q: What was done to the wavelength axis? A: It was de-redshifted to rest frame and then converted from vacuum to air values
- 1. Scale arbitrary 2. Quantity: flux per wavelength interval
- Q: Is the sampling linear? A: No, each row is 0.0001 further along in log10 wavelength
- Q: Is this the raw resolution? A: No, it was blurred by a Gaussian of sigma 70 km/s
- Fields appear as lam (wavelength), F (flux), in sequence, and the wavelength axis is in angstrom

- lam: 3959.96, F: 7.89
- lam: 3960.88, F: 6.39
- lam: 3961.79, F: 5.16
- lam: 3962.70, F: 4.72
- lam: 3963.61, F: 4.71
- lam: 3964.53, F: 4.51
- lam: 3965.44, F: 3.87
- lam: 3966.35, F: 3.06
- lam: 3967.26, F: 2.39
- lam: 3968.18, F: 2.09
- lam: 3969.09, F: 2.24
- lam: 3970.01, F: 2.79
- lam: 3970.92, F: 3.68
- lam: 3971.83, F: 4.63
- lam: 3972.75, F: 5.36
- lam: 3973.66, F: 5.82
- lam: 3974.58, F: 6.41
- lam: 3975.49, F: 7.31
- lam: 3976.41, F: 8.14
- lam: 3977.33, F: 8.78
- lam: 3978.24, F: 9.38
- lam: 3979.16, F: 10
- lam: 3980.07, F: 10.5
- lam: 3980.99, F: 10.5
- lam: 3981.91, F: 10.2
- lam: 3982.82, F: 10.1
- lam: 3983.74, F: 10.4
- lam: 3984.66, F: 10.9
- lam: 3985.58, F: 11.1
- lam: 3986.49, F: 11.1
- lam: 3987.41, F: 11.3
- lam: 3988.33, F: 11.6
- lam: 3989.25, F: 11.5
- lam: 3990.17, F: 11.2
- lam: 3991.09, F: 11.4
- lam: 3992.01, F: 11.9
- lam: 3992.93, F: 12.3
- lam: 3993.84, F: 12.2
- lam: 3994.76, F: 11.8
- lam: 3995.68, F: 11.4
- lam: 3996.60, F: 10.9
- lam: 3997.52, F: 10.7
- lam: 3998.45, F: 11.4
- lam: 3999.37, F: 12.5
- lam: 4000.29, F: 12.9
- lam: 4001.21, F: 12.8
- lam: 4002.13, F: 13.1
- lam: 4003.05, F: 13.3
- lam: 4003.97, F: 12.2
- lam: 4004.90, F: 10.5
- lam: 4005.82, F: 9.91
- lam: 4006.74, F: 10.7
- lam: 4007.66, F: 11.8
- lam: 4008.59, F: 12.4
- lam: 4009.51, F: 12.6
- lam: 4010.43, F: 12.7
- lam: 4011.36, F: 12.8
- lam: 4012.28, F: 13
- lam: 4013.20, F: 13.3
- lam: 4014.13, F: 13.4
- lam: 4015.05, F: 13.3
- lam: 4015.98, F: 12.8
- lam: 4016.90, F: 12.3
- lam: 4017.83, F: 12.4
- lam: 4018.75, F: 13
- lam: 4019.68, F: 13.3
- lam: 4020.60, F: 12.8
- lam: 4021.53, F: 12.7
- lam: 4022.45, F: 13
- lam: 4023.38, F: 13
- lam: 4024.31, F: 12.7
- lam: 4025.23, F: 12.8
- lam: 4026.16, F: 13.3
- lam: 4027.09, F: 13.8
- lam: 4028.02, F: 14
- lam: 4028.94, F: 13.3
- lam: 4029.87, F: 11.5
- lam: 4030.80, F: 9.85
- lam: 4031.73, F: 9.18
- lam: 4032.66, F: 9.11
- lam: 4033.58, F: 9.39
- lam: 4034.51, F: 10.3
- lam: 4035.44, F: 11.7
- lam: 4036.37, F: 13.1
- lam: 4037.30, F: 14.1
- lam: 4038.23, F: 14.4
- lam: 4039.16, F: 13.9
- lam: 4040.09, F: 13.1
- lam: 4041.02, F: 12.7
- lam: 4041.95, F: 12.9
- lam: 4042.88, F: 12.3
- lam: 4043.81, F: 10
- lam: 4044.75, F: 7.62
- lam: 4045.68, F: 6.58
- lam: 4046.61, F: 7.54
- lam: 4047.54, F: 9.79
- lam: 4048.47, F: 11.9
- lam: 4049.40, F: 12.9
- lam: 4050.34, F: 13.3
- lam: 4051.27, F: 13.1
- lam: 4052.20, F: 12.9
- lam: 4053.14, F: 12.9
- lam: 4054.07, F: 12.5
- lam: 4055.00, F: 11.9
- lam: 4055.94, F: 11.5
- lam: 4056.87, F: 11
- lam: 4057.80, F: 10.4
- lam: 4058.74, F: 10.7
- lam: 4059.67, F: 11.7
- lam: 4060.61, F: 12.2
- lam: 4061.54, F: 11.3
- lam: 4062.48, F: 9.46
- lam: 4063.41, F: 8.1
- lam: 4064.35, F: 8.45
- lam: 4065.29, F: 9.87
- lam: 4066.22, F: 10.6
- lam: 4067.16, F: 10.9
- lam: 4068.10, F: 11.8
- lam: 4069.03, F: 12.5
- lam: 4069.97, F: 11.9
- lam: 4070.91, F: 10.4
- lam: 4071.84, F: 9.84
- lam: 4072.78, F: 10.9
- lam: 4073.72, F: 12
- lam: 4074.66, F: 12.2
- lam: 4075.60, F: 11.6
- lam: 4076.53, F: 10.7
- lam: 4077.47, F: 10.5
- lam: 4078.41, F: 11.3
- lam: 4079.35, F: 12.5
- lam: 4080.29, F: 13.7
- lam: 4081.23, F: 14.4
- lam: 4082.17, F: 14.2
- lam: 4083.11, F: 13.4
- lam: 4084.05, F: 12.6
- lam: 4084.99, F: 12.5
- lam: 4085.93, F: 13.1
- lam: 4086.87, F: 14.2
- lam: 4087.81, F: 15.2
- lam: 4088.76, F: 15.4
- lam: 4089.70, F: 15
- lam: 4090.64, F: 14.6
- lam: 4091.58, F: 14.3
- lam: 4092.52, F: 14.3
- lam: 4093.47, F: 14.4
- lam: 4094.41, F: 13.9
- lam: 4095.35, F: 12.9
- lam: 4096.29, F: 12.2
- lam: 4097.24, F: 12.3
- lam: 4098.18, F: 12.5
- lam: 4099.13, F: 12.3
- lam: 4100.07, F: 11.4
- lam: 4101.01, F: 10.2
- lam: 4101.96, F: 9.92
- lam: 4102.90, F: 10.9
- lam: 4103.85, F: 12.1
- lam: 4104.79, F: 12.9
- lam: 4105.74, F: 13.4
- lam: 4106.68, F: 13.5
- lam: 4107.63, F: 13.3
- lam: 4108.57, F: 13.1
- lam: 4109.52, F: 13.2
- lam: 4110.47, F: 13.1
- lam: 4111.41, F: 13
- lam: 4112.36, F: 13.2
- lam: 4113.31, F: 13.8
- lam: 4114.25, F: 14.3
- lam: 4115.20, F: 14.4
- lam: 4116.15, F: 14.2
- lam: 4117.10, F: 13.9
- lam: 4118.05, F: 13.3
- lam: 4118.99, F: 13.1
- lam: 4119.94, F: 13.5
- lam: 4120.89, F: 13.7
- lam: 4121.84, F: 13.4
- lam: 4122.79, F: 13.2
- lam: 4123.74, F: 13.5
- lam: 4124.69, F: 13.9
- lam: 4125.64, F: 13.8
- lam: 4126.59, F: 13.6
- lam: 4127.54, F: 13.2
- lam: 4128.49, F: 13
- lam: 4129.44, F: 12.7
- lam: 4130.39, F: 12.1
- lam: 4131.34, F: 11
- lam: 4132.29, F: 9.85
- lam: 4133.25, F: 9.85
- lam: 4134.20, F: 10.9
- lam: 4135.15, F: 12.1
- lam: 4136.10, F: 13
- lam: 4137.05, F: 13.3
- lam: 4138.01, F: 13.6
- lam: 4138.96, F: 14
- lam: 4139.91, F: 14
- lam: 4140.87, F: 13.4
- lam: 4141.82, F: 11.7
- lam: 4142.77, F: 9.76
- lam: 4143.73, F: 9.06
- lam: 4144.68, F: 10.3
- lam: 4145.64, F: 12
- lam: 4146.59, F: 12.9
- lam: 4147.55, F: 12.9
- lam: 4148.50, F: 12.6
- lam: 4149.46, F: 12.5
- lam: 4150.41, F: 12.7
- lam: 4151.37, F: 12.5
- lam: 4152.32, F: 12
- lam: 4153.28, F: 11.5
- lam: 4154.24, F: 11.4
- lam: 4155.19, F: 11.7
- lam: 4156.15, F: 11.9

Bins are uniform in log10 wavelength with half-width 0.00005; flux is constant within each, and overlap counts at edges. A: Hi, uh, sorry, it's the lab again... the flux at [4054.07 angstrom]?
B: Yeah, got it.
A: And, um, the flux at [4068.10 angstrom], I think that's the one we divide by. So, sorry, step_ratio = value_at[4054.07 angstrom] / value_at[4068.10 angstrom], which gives 1.06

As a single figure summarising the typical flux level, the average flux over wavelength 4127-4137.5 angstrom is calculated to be 11.9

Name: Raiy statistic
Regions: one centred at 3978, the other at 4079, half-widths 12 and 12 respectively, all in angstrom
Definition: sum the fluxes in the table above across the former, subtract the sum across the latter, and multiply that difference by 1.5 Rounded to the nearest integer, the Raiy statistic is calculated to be -189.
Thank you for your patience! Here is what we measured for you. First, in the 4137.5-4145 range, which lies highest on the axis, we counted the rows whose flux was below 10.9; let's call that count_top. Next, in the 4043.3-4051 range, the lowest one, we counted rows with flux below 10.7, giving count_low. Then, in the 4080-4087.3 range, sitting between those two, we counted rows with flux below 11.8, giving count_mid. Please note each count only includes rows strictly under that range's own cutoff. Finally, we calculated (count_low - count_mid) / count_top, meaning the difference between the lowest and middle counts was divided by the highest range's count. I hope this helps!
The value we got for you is 1.7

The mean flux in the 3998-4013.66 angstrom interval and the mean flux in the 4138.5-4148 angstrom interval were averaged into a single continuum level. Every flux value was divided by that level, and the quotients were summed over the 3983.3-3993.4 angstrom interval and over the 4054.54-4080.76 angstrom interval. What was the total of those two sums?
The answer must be 36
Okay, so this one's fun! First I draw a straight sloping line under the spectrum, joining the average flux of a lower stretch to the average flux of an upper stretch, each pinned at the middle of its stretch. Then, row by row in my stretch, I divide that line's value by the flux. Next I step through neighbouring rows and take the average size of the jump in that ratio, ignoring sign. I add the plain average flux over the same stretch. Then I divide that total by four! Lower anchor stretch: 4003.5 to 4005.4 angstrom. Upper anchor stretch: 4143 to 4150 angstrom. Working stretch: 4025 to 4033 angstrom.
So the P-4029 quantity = 2.98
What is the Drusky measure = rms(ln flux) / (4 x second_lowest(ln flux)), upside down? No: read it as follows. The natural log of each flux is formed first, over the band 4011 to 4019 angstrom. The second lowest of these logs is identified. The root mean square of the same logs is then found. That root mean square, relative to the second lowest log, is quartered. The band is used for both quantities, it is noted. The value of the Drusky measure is 0.254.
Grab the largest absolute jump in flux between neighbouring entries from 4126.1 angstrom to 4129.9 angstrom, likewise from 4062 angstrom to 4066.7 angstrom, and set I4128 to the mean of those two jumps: 0.91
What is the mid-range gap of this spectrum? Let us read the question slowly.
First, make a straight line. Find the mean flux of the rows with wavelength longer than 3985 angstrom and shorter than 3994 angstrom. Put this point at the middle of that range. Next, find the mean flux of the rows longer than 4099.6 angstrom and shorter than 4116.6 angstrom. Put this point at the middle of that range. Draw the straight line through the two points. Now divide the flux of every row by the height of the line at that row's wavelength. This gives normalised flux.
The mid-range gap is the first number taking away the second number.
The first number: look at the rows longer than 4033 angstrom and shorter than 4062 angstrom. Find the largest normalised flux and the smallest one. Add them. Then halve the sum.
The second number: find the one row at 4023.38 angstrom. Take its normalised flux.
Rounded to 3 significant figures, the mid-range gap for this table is -0.224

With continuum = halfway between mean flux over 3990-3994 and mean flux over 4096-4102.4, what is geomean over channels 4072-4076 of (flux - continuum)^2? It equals 0.1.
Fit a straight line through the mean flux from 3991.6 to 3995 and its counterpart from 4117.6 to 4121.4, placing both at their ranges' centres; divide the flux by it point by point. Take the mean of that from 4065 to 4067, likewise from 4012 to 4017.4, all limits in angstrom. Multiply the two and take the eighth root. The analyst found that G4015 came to 0.98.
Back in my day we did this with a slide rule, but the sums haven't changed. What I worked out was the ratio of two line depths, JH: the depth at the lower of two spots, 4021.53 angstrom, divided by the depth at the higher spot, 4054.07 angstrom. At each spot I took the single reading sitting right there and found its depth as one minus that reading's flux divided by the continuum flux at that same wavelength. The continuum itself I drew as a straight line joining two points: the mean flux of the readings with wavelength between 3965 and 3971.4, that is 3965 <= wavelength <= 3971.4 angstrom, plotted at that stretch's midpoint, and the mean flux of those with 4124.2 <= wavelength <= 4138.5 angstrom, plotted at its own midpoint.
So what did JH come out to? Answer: 1.9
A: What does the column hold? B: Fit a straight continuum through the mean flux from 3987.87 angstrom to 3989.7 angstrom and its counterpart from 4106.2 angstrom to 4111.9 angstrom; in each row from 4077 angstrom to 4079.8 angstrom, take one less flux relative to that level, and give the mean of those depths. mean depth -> 0.11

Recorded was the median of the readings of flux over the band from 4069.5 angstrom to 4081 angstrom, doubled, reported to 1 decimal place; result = 22.9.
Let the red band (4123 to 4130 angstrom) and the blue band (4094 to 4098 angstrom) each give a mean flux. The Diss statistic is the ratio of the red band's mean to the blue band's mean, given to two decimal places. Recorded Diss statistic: 1.04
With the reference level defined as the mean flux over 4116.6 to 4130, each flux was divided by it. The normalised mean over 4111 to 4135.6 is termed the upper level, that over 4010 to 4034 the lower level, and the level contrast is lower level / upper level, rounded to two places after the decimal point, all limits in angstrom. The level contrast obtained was 0.96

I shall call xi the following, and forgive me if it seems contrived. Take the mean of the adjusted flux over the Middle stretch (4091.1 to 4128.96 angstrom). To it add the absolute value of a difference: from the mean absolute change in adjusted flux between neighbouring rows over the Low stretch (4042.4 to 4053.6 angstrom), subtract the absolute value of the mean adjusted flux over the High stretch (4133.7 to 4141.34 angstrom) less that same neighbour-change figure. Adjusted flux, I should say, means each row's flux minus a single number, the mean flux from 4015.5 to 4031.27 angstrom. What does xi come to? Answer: 0.66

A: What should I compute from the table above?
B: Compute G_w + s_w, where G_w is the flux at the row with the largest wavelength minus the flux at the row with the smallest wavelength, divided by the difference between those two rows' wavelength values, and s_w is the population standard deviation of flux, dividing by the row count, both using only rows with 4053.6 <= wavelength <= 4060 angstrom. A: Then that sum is 0.53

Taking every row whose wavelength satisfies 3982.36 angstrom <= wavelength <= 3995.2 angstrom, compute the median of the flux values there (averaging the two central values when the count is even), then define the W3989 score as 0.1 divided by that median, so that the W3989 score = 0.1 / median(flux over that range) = 0.0088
